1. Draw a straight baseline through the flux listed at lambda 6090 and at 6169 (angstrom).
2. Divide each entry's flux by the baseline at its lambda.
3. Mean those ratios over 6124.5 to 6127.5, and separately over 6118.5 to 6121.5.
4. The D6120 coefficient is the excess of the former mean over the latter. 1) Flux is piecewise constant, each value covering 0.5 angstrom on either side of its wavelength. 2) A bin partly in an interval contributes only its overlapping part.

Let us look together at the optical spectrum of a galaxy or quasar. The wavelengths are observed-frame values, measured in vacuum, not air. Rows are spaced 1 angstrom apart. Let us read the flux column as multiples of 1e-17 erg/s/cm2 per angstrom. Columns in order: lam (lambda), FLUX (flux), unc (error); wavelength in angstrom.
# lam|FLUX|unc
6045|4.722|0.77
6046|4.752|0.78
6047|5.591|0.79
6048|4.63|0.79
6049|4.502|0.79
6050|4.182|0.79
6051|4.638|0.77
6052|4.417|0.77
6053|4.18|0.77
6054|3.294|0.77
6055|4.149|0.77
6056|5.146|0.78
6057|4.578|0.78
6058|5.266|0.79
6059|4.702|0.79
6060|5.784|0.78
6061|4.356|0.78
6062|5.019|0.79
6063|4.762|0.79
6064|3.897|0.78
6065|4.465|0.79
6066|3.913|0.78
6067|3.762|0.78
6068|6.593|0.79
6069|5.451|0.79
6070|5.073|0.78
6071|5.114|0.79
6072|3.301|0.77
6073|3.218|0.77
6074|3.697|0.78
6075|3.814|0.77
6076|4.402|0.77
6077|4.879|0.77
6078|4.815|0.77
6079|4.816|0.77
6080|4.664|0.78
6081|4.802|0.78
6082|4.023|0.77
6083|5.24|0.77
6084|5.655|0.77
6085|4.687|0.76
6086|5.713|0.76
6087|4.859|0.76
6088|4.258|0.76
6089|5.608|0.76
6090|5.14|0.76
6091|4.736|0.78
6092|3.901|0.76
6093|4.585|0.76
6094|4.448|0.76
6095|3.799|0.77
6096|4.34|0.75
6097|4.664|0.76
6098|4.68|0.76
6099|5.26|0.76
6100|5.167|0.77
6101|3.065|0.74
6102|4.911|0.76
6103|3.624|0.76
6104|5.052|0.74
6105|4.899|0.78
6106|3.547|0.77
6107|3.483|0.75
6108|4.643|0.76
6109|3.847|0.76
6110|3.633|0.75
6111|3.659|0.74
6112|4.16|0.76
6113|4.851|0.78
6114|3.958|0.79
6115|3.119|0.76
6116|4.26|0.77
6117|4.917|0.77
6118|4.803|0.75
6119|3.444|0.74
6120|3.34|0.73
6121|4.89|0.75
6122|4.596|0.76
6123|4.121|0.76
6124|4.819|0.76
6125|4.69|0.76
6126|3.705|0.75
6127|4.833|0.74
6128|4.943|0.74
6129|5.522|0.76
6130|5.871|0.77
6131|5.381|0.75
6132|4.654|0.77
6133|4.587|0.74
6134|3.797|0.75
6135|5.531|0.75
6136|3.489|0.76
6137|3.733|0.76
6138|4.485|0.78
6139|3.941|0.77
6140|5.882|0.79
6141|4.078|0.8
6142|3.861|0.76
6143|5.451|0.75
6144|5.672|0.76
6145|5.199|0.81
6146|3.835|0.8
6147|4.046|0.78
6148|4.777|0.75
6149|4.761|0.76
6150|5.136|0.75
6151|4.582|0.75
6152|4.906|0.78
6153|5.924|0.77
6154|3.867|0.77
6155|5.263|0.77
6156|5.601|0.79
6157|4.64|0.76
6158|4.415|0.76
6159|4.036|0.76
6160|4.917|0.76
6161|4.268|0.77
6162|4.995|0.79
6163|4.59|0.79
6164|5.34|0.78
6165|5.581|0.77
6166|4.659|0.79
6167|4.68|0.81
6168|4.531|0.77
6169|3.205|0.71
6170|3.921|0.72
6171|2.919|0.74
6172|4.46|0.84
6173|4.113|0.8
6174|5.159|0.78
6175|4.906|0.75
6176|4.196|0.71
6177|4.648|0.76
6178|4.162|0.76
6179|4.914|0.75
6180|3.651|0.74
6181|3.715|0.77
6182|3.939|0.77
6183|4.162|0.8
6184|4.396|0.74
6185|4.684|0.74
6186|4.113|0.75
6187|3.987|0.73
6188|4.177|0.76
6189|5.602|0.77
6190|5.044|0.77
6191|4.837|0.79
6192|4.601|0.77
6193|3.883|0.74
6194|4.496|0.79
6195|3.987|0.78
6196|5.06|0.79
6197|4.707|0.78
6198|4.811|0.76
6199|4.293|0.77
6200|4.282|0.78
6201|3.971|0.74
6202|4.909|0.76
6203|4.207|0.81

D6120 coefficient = 0.15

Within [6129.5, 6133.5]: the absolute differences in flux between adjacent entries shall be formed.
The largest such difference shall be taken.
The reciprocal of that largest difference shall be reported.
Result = 1.4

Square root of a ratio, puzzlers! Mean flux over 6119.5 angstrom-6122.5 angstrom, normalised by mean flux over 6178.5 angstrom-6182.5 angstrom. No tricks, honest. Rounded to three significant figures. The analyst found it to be 1.03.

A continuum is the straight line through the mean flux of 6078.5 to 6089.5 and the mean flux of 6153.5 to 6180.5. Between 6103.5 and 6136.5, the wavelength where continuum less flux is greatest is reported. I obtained 6115 angstrom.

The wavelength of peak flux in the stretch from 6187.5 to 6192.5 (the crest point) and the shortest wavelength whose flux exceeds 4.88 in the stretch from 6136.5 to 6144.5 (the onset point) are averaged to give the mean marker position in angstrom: 6164.5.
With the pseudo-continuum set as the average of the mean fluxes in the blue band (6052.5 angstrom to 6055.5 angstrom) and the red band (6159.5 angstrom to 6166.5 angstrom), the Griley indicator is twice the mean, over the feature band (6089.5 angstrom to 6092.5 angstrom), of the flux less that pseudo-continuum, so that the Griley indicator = 0.40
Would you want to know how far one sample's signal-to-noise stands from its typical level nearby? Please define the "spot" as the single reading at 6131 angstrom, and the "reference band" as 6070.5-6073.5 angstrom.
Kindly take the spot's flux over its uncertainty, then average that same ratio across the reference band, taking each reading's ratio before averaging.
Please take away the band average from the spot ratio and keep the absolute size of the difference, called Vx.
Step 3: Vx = 2.2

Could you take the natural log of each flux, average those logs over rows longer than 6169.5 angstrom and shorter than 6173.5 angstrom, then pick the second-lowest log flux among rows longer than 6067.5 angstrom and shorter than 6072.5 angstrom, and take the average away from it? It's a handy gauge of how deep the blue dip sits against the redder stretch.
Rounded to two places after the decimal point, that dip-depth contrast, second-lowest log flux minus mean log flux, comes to 0.29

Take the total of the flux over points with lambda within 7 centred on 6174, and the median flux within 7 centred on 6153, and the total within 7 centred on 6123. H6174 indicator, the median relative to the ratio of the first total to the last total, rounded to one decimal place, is 5.1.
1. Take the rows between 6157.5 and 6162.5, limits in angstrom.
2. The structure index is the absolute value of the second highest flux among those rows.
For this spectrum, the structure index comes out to 4.92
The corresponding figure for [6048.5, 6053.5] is 4.50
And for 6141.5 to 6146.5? 5.45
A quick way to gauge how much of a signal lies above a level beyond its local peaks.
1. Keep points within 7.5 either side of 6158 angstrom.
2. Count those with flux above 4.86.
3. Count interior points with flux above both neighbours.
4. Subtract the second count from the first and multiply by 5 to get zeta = 20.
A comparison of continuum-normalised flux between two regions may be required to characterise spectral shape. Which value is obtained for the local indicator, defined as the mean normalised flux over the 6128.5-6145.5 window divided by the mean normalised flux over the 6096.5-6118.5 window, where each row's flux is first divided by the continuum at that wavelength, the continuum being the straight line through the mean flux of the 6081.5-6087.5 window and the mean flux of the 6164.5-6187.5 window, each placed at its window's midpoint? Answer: 1.17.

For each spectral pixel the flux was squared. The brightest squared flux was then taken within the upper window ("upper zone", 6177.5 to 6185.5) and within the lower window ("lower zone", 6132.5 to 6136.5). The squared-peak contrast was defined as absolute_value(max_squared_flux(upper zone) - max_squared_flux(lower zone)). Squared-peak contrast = 6.4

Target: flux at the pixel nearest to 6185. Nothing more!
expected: 4.684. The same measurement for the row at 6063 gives 4.762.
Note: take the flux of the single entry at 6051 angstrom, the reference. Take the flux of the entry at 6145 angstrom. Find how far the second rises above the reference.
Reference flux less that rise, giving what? 4.1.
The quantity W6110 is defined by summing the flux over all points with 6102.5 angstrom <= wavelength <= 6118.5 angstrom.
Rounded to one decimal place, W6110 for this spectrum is 66.5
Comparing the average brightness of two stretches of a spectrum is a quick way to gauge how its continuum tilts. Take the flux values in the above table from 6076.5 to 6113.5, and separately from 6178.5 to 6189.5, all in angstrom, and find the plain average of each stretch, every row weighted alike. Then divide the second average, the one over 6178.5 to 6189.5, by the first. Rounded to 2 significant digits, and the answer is 0.95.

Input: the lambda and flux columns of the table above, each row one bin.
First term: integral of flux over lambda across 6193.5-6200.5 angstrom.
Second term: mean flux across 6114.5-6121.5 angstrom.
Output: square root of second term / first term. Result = 0.36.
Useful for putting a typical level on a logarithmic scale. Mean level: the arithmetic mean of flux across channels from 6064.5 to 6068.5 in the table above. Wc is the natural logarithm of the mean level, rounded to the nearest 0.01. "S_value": 1.54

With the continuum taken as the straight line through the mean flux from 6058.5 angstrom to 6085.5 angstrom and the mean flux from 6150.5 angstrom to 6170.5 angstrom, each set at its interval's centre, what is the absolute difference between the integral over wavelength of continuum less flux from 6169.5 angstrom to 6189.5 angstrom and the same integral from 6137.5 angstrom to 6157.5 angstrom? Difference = 11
